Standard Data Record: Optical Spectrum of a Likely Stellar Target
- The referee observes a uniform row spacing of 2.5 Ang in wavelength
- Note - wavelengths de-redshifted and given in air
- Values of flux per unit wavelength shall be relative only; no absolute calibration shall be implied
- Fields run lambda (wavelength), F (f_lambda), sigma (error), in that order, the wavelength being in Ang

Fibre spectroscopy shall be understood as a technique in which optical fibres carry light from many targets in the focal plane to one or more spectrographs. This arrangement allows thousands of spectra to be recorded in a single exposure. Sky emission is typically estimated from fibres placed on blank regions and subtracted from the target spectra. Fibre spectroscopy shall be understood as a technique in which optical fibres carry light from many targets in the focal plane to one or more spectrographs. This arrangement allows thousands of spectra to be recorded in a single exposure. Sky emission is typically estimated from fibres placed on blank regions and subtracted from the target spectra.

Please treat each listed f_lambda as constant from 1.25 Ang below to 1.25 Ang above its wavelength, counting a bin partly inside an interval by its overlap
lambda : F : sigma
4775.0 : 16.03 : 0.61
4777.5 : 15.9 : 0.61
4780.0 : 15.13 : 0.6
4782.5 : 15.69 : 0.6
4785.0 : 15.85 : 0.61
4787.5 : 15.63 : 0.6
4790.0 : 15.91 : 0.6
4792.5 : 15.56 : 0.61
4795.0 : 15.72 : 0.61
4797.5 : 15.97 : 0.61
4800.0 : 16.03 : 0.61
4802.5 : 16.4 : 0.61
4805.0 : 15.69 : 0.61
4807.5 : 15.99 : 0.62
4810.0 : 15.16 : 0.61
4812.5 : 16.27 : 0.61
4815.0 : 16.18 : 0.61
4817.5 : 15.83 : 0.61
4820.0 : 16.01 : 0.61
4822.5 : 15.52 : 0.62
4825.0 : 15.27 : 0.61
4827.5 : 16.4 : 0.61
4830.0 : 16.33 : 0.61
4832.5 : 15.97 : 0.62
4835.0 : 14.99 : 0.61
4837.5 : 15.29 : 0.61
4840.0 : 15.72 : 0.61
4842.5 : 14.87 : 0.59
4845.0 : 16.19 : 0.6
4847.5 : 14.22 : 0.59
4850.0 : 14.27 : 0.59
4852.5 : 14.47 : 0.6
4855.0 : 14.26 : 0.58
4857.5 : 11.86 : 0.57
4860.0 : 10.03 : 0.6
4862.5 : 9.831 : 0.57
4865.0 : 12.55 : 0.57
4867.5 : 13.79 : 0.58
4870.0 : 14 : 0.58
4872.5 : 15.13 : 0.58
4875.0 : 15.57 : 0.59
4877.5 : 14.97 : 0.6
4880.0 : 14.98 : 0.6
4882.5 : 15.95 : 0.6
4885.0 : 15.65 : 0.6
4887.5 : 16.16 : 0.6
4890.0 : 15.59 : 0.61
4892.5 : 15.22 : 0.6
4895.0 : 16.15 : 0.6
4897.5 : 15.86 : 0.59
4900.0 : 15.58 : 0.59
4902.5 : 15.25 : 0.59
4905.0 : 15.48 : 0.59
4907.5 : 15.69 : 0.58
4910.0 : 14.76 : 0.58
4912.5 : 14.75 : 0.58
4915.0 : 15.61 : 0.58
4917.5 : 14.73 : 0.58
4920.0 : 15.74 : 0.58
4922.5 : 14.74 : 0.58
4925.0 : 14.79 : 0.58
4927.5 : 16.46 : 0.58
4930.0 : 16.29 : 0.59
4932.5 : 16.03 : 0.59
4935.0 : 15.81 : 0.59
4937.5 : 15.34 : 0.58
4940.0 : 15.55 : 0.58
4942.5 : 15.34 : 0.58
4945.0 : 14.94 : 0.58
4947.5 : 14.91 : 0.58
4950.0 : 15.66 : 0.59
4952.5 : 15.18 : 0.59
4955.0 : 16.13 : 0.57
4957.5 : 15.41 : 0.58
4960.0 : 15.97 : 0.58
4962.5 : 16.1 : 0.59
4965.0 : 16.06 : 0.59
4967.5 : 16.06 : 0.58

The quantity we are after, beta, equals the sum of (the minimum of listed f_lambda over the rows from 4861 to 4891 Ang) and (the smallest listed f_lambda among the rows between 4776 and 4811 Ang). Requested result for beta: 24.96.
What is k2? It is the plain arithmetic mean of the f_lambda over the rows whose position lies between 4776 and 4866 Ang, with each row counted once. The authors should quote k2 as 15.1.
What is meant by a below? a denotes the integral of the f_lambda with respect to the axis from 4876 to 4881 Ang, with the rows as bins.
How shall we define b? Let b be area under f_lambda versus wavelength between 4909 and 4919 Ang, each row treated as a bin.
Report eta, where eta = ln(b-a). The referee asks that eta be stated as 4.3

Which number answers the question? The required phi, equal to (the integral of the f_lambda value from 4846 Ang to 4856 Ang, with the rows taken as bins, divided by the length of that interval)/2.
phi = 7.18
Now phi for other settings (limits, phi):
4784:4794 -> 7.87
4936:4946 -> 7.66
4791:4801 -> 7.91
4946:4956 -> 7.72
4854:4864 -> 5.73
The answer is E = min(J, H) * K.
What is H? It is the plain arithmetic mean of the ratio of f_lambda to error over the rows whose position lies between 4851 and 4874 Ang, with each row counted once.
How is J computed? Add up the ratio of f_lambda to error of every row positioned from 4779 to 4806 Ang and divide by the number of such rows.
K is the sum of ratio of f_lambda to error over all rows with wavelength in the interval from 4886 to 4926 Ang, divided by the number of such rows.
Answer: 580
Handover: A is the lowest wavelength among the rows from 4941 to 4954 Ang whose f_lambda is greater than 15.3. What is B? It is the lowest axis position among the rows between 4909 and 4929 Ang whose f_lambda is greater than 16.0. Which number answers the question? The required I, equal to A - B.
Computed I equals 15.0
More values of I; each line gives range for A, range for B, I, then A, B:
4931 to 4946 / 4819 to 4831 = 112.5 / 4932.5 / 4820.0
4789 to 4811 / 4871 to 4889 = -97.5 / 4790.0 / 4887.5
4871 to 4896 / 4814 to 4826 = 60.0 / 4875.0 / 4815.0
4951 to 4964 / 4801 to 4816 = 152.5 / 4955.0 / 4802.5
